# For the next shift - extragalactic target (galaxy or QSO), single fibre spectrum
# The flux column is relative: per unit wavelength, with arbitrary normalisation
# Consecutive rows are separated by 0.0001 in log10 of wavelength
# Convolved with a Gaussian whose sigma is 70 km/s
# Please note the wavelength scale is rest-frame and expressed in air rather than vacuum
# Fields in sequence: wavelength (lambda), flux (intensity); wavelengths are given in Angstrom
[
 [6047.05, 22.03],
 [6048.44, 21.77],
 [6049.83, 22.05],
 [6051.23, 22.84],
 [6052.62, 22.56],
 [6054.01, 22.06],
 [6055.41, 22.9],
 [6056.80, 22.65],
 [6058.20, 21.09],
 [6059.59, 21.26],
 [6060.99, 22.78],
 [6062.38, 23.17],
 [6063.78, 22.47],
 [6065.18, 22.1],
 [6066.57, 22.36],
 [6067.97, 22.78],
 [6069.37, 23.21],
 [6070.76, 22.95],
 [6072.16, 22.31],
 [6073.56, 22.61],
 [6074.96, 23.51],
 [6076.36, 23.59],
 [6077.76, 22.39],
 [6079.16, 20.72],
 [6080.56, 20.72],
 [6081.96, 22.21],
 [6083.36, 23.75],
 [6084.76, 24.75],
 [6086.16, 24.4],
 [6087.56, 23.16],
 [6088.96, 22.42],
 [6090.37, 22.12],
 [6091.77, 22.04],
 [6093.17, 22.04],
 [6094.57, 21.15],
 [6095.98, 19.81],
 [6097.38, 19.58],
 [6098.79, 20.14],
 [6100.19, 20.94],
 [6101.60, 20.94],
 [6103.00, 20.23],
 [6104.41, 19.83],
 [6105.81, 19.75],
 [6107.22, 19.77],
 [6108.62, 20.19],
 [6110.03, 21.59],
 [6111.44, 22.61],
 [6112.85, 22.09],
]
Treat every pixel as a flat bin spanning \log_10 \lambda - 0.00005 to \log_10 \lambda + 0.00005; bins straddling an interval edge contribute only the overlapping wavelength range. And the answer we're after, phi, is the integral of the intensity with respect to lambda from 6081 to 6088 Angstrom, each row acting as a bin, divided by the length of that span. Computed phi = 23.6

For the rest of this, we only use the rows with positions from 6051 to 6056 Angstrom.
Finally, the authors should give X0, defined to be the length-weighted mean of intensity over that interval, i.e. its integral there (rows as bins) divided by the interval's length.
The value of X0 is 22.6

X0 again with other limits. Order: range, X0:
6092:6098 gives 20.8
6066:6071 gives 22.8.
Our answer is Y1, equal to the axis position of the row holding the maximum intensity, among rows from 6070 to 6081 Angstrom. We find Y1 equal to 6076.36 Angstrom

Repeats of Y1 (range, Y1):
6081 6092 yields 6084.76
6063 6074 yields 6069.37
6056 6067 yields 6062.38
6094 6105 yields 6094.57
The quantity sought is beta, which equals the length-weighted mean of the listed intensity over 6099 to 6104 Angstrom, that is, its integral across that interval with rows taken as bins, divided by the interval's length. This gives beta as 20.6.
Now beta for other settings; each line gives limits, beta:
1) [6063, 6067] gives 22.3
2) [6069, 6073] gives 22.8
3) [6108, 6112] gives 21.4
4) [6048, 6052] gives 22.3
